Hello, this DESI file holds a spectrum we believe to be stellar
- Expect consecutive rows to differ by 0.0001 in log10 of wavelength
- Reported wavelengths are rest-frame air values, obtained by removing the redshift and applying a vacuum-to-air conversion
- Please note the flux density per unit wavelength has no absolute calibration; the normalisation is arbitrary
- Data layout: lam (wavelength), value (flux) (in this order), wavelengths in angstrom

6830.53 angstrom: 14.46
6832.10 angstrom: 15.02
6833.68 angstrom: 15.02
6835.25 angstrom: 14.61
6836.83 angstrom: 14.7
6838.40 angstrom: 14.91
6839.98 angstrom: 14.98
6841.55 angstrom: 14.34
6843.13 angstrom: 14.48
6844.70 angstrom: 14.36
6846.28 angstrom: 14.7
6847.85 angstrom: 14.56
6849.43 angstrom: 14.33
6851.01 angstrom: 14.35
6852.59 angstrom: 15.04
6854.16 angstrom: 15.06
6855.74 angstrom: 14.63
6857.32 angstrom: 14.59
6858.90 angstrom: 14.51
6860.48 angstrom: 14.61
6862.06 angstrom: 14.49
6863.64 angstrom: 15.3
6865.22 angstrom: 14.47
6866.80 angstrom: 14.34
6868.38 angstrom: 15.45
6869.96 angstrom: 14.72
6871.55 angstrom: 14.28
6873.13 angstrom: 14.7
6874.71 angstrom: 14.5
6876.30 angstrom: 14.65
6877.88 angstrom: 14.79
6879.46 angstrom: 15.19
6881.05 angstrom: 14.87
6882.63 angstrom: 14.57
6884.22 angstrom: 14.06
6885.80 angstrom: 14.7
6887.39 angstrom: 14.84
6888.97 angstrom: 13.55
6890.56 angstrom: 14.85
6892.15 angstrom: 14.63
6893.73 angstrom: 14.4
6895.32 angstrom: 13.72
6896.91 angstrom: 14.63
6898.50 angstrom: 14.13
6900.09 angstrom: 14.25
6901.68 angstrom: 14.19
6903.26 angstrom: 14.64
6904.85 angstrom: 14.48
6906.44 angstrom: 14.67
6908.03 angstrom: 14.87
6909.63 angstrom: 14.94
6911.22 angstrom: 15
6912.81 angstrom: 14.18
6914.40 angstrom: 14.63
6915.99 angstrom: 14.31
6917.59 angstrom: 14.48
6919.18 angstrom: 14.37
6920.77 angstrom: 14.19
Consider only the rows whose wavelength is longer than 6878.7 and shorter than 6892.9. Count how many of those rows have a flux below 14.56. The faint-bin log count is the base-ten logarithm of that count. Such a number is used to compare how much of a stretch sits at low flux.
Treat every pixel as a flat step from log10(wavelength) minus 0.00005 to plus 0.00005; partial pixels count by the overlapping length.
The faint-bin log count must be 0.30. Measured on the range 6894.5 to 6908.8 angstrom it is 0.70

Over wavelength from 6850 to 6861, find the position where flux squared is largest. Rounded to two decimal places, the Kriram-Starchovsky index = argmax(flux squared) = 6854.16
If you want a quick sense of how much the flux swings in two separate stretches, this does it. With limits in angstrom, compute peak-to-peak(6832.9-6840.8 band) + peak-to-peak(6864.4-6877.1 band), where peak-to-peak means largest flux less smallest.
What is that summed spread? 1.6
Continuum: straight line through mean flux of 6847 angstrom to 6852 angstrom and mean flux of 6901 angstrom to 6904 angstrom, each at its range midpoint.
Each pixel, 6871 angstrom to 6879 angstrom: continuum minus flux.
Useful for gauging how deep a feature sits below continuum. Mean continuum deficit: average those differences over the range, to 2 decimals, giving -0.17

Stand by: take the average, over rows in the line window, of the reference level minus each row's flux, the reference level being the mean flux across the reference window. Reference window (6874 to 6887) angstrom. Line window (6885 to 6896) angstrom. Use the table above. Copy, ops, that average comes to 0.28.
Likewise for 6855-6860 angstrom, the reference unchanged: 0.09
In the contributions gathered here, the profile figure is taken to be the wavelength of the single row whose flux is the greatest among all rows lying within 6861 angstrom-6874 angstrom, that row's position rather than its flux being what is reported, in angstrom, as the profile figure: 6868.38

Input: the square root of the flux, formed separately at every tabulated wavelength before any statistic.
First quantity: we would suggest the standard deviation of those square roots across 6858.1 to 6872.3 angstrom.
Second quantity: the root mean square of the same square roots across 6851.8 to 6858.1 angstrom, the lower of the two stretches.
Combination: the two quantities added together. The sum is 3.90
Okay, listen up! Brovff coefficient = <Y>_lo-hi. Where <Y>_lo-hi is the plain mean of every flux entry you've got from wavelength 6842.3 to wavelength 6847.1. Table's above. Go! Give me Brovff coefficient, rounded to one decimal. 14.5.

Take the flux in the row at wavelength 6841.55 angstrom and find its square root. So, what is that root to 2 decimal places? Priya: 3.79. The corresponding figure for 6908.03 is 3.86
